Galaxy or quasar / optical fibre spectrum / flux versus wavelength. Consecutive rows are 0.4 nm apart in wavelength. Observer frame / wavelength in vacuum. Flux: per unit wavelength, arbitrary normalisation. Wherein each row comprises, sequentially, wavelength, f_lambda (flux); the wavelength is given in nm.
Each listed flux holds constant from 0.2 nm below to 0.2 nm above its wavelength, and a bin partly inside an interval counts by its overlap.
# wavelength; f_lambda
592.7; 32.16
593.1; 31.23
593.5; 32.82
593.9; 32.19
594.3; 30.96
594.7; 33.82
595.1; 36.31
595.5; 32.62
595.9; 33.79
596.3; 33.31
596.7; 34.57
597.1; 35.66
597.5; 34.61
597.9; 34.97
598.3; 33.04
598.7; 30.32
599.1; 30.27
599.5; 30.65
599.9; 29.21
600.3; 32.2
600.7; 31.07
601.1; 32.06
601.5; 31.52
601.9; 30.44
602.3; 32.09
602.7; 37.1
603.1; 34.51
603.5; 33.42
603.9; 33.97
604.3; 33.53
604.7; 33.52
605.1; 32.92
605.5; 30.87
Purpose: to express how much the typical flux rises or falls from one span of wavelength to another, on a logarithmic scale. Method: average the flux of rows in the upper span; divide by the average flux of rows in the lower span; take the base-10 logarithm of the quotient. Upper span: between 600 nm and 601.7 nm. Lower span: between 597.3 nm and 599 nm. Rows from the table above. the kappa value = -0.020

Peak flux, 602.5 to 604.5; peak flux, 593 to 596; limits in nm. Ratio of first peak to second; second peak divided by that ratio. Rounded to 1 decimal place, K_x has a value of 35.5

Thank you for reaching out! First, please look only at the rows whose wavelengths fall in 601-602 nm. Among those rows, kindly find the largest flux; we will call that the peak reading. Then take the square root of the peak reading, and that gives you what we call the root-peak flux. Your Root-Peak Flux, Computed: 5.66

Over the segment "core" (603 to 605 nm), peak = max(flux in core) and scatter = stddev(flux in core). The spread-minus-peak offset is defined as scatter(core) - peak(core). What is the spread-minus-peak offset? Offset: -34.1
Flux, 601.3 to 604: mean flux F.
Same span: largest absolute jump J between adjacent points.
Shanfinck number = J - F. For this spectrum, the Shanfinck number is -28.3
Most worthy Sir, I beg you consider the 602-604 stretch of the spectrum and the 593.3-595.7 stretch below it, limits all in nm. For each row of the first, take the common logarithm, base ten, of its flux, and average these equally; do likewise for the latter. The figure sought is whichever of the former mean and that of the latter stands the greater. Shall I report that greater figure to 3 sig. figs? 1.53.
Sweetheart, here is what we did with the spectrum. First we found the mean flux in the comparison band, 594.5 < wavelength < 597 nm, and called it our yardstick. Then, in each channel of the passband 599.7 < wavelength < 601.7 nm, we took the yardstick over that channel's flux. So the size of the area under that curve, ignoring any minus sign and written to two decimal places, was 2.19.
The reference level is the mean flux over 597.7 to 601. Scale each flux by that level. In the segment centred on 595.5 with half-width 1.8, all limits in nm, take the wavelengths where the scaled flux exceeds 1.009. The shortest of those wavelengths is 593.9 nm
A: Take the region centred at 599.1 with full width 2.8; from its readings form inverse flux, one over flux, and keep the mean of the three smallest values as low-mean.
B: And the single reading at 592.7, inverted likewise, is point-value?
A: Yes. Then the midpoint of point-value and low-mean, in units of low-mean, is 1.02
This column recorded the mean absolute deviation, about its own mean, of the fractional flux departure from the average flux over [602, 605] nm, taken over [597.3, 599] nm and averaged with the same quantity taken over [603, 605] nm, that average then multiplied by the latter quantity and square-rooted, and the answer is 0.017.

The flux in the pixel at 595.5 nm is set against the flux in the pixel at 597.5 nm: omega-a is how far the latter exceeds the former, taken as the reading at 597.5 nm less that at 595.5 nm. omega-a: 2.0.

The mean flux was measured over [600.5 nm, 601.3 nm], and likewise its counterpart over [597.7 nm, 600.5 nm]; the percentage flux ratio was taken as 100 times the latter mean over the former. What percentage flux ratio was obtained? 99.9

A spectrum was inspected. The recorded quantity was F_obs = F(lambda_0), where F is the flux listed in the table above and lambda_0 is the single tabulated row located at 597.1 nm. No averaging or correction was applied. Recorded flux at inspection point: 35.66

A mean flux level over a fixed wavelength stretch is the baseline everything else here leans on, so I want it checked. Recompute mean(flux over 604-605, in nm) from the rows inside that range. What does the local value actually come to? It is 33.5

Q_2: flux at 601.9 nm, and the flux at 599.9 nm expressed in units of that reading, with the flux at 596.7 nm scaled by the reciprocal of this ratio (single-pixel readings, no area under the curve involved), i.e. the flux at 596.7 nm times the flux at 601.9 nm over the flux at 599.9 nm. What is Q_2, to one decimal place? 36.0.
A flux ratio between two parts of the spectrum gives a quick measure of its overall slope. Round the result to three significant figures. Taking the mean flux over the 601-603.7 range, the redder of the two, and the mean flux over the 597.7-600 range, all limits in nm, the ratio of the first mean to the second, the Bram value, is 1.05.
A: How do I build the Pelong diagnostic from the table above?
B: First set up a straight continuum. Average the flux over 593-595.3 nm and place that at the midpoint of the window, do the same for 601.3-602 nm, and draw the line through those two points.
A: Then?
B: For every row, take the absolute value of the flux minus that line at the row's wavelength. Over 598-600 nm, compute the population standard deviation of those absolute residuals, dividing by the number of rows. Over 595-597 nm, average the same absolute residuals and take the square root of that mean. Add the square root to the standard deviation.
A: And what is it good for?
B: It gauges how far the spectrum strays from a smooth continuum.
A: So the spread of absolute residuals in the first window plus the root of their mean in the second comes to 1.7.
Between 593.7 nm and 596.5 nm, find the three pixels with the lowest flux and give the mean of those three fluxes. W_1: 31.9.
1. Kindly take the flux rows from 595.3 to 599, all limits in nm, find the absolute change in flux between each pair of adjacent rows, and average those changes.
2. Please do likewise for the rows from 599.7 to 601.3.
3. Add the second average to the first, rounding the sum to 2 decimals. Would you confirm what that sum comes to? 2.96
